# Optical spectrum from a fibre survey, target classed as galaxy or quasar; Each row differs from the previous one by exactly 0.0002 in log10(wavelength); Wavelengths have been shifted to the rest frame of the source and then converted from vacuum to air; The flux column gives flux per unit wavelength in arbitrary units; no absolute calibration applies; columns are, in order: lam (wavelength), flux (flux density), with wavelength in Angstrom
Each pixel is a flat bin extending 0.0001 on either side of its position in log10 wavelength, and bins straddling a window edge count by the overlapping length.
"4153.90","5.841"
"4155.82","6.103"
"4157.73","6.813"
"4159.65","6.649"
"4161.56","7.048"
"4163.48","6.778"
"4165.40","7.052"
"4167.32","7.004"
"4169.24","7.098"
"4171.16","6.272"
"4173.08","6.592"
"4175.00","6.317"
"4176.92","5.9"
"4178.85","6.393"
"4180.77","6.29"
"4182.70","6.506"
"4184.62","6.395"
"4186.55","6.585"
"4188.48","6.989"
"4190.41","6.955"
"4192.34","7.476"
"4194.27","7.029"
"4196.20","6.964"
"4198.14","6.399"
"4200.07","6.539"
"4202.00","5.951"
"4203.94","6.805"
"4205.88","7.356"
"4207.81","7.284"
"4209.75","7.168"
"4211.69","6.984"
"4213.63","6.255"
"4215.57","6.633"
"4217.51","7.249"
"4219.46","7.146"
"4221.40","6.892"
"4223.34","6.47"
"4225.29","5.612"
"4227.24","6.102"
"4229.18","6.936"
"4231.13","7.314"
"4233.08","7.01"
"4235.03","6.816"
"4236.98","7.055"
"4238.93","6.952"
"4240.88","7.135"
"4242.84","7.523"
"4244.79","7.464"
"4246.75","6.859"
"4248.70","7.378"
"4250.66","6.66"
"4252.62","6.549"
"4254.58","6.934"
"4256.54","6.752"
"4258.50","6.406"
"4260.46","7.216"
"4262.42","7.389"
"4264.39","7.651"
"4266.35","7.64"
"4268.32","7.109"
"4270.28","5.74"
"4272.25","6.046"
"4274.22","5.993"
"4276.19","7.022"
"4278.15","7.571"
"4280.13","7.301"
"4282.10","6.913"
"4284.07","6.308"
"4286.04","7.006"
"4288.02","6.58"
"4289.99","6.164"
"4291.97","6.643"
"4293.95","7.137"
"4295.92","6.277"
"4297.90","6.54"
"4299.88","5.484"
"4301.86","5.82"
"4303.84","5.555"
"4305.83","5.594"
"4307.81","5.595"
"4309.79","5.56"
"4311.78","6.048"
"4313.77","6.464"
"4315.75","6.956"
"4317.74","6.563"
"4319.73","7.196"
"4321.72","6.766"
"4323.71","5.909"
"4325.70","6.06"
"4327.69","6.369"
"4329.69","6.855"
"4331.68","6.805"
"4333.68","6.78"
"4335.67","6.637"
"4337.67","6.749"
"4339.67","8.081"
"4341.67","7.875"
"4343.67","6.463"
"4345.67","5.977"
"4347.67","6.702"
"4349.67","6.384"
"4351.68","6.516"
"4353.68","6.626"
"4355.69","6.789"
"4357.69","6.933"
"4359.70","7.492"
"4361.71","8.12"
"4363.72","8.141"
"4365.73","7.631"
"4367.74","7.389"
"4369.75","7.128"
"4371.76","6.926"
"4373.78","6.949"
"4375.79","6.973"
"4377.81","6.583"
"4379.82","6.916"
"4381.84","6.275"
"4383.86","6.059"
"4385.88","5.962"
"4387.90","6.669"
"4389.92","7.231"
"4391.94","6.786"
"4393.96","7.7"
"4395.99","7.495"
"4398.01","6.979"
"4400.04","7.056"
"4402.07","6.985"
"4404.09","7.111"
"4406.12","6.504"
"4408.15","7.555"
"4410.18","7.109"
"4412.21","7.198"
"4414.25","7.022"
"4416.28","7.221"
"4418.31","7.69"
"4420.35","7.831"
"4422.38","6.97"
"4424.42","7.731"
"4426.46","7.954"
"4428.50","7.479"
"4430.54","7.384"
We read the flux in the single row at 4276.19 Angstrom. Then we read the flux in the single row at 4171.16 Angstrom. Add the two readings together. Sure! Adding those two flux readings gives 13.29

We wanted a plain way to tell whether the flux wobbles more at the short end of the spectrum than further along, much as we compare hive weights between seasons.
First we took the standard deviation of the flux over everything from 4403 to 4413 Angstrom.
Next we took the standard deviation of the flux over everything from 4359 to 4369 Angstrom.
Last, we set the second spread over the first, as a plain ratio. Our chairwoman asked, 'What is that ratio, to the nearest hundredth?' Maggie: 0.94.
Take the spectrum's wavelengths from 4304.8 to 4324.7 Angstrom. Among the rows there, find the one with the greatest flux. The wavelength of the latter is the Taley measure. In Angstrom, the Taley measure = 4319.73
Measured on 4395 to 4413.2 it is 4408.15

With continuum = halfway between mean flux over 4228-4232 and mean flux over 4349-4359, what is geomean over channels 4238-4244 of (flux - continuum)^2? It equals 0.05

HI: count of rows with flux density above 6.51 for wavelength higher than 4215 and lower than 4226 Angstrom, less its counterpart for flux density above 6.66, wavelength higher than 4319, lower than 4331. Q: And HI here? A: 1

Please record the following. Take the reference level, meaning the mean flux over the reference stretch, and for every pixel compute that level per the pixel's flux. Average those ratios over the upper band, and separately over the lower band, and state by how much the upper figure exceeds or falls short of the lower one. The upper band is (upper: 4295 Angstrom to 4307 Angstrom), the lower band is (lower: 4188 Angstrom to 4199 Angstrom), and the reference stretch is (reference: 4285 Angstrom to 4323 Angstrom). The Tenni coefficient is 0.17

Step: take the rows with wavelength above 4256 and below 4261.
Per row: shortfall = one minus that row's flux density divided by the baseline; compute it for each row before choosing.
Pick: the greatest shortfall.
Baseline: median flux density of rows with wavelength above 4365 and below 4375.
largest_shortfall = 0.10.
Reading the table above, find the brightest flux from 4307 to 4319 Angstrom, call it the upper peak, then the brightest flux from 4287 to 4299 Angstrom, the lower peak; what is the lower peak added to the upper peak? 14.1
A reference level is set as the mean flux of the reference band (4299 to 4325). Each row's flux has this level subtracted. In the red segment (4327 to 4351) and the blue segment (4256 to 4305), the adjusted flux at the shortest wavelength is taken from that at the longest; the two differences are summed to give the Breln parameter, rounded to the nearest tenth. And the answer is -1.2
